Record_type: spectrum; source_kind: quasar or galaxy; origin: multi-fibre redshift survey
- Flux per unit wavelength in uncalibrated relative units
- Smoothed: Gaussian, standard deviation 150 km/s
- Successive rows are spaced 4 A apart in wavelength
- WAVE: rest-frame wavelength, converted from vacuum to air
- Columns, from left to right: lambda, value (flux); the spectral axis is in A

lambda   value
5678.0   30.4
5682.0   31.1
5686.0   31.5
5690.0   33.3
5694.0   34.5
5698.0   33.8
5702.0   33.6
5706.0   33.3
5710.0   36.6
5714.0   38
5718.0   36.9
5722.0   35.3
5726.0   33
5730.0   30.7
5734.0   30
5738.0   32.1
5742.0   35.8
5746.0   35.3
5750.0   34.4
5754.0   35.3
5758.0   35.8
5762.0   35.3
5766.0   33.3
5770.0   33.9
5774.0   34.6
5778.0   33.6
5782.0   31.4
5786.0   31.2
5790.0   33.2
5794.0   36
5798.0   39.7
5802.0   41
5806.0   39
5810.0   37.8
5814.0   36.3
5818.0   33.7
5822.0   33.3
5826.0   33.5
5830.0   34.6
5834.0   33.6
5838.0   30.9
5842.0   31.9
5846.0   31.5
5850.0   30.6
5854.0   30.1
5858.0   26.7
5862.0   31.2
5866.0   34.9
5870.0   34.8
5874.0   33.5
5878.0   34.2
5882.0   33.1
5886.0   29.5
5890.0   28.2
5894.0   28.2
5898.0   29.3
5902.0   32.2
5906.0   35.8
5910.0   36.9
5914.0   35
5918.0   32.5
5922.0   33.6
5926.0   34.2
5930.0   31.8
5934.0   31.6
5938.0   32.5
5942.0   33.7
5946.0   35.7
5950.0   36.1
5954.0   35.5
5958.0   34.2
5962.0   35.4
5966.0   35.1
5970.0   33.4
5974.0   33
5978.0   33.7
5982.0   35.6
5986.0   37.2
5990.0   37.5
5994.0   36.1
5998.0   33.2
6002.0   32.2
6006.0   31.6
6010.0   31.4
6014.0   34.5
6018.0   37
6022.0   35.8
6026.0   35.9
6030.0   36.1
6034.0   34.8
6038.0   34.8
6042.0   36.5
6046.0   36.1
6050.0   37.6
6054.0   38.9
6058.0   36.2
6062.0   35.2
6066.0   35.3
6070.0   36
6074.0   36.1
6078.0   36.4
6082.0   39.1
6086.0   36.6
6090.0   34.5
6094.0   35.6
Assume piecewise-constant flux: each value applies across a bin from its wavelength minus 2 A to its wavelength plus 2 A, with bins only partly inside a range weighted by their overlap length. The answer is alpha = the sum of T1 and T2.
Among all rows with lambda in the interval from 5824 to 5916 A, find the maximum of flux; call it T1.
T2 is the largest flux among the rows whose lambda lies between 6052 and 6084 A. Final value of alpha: 76.0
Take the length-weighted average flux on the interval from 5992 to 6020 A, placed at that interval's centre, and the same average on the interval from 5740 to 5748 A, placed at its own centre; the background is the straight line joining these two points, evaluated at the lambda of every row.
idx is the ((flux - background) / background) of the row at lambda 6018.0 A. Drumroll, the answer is 0.10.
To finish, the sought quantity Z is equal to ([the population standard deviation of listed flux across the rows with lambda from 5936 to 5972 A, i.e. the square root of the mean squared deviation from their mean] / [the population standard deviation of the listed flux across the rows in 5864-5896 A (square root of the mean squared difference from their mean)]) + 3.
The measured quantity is 3.4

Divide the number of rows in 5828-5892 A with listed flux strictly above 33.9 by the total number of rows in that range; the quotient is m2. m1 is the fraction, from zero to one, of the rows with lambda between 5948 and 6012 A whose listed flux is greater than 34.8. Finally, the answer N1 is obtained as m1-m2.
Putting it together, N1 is 0.25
